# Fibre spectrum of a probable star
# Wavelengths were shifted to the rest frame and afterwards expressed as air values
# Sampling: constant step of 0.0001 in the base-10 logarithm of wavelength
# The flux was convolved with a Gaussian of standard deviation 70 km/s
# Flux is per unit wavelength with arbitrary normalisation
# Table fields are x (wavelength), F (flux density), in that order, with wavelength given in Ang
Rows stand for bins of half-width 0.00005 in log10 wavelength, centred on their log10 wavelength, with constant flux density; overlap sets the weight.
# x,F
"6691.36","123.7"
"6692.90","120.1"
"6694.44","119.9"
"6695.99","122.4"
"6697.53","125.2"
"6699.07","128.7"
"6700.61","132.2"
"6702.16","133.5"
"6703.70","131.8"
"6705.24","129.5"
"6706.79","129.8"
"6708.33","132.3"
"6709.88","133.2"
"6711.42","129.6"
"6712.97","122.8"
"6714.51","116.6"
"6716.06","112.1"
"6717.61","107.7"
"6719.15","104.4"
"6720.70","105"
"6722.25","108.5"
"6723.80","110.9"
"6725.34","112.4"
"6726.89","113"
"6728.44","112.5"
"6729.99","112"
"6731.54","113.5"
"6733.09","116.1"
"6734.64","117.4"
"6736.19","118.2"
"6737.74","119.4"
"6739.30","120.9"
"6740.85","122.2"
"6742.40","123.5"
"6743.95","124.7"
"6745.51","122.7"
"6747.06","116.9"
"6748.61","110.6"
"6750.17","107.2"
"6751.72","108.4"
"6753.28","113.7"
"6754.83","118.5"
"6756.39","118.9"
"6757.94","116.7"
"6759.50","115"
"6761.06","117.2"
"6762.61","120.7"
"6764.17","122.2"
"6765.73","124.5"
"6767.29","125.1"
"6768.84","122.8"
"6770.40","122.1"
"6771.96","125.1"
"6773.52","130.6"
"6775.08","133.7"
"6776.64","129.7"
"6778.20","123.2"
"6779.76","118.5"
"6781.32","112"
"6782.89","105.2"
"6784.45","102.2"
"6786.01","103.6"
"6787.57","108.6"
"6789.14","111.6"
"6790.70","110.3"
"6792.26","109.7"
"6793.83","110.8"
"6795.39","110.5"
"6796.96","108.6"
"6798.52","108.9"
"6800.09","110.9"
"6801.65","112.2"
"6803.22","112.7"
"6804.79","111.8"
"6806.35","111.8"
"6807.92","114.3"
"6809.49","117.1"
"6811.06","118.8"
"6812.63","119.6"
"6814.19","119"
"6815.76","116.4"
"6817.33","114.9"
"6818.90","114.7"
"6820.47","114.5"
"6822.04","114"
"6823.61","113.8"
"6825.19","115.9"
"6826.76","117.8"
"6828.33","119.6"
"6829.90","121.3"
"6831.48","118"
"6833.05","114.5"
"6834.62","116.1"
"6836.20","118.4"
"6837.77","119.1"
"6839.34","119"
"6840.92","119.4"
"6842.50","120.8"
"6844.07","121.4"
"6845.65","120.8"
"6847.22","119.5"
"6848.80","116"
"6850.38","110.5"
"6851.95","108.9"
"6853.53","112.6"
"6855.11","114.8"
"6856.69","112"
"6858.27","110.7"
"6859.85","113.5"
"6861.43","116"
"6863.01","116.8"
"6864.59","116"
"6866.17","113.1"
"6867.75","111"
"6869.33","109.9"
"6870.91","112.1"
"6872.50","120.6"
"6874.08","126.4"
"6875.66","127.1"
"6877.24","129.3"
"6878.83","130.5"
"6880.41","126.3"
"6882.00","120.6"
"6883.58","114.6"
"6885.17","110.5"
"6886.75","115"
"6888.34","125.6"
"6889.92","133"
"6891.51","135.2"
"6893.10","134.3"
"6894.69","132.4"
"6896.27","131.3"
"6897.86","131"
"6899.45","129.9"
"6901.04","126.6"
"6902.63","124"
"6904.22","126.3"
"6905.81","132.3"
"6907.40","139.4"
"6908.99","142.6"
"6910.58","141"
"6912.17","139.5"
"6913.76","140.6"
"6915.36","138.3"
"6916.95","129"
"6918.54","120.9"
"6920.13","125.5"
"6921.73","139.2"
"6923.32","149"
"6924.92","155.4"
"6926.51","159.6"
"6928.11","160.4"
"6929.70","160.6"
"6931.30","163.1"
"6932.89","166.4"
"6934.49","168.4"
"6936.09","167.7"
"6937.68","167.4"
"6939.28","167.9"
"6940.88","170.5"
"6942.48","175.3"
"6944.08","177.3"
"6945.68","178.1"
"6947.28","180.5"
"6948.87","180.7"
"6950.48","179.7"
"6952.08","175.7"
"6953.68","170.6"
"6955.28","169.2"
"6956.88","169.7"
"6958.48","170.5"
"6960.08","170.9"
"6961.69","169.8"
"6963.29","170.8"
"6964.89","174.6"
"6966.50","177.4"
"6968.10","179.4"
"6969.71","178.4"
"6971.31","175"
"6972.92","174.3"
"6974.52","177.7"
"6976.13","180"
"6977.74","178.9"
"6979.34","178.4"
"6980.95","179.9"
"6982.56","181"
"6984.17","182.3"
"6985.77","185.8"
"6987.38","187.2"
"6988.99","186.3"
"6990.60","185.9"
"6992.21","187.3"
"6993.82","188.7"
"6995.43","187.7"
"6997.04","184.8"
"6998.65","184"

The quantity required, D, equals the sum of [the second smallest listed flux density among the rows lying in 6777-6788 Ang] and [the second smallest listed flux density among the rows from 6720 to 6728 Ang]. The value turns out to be 212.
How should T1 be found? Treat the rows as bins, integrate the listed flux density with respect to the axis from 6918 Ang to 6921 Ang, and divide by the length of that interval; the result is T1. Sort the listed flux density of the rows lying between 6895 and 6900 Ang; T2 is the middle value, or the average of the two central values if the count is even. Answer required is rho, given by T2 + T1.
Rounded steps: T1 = 124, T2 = 131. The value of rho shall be 255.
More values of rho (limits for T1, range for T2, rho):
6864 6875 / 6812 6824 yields 231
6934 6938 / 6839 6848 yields 288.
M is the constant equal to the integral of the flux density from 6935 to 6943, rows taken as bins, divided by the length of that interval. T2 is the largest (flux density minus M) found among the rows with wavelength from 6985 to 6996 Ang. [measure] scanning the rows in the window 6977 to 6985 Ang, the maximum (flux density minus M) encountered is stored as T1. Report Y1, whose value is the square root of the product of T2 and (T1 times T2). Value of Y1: 69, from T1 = 12.8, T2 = 19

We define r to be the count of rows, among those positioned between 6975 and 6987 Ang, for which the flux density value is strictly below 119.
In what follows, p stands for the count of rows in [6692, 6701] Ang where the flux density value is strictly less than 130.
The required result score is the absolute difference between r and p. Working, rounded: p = 5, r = 0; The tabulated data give 5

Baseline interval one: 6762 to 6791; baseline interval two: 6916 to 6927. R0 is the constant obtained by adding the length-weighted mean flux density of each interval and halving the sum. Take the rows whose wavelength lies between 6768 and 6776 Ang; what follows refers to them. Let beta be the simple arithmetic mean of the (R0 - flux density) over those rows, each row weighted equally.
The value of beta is 2.1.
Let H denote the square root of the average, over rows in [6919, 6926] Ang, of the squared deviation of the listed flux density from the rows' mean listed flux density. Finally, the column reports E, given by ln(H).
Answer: 2.4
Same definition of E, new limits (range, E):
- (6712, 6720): 1.9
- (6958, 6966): 0.5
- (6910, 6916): 0.0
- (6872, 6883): 1.3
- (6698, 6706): 0.6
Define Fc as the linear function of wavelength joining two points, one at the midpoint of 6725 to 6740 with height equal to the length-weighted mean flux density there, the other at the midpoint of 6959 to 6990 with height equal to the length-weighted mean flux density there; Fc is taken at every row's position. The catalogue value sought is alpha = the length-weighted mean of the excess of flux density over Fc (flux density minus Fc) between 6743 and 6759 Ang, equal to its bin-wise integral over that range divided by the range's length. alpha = -4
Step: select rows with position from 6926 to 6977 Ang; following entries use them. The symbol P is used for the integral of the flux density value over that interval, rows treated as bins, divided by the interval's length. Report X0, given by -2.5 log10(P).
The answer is -5.59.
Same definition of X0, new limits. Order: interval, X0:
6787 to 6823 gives -5.13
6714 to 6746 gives -5.15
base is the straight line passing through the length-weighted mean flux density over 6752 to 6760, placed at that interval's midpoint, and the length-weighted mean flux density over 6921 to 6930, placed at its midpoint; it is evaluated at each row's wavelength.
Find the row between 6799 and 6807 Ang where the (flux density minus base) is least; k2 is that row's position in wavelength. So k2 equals 6806.35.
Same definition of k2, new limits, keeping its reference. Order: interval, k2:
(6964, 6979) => 6972.92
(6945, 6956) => 6955.28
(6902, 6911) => 6902.63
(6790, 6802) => 6798.52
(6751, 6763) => 6751.72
